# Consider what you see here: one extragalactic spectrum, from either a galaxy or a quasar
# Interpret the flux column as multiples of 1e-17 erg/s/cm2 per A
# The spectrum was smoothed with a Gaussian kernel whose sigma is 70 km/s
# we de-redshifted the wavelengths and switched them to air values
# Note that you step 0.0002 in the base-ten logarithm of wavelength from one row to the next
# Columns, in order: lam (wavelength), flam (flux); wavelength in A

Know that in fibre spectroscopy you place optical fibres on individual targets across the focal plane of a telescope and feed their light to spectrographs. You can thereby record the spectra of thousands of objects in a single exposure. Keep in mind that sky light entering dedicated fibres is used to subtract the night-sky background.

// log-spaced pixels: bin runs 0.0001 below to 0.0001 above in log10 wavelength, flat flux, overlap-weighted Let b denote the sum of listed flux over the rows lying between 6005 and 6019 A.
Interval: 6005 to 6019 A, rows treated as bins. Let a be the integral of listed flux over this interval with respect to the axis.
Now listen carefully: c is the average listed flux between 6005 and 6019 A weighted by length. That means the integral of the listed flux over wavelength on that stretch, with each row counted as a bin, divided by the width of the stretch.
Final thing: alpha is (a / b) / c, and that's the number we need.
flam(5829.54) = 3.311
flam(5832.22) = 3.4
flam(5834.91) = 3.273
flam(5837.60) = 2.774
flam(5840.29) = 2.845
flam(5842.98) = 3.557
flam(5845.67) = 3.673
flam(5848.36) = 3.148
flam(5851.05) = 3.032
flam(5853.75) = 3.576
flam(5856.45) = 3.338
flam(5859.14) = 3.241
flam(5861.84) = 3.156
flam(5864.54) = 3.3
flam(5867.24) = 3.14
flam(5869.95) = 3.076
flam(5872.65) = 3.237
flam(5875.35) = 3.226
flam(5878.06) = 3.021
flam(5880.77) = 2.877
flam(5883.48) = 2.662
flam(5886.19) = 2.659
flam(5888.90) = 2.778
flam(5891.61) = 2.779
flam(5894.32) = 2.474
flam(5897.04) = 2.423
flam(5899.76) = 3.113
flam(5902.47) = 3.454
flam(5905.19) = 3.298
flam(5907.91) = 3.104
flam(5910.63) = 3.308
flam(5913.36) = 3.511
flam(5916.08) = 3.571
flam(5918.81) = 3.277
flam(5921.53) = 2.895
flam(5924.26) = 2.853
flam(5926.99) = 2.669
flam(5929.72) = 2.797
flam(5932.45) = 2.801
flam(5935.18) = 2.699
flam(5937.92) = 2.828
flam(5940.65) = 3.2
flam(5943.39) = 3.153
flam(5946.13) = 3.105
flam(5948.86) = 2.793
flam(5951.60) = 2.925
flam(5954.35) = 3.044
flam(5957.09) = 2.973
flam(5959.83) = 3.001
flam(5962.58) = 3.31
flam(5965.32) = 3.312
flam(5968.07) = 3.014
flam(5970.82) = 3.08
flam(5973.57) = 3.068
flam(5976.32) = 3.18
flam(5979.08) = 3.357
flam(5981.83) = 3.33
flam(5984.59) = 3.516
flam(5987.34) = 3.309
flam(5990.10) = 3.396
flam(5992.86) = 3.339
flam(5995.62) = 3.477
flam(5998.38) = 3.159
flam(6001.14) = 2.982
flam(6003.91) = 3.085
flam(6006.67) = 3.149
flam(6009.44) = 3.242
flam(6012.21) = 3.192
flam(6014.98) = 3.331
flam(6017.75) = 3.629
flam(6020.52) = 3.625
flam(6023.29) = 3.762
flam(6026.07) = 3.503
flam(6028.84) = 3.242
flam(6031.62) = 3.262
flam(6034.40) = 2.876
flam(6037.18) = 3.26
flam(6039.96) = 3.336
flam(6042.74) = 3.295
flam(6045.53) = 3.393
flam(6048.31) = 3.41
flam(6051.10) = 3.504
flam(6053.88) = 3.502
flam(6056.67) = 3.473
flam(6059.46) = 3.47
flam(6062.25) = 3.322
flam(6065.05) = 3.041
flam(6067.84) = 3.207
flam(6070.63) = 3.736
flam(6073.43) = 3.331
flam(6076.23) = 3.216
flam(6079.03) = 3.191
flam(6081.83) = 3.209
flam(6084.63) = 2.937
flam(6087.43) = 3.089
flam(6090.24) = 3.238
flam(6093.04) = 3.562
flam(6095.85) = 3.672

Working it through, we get 0.846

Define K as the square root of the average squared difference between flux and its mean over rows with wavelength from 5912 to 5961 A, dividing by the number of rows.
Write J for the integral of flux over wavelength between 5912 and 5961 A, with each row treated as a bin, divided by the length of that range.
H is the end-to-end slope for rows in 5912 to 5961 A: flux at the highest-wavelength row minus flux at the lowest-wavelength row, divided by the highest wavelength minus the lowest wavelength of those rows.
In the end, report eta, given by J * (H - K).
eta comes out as -0.79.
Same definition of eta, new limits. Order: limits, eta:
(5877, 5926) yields -1.03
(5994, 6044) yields -0.75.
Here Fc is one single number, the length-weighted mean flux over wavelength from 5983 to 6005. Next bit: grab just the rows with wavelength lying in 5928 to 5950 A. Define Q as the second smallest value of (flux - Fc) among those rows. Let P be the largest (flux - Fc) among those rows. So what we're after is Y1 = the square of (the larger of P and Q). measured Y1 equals 0.01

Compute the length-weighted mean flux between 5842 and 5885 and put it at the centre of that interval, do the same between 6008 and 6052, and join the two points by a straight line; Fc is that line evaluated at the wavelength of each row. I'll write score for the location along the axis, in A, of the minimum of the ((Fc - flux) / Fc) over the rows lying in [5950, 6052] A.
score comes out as 6023.29 A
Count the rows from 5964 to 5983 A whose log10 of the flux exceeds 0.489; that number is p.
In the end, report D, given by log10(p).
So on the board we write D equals 0.60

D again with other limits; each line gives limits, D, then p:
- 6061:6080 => 0.78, 6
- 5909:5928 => 0.60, 4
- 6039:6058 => 0.85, 7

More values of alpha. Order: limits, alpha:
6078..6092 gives 0.894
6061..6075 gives 0.841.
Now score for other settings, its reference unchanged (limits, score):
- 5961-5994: 5984.59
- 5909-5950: 5916.08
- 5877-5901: 5899.76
